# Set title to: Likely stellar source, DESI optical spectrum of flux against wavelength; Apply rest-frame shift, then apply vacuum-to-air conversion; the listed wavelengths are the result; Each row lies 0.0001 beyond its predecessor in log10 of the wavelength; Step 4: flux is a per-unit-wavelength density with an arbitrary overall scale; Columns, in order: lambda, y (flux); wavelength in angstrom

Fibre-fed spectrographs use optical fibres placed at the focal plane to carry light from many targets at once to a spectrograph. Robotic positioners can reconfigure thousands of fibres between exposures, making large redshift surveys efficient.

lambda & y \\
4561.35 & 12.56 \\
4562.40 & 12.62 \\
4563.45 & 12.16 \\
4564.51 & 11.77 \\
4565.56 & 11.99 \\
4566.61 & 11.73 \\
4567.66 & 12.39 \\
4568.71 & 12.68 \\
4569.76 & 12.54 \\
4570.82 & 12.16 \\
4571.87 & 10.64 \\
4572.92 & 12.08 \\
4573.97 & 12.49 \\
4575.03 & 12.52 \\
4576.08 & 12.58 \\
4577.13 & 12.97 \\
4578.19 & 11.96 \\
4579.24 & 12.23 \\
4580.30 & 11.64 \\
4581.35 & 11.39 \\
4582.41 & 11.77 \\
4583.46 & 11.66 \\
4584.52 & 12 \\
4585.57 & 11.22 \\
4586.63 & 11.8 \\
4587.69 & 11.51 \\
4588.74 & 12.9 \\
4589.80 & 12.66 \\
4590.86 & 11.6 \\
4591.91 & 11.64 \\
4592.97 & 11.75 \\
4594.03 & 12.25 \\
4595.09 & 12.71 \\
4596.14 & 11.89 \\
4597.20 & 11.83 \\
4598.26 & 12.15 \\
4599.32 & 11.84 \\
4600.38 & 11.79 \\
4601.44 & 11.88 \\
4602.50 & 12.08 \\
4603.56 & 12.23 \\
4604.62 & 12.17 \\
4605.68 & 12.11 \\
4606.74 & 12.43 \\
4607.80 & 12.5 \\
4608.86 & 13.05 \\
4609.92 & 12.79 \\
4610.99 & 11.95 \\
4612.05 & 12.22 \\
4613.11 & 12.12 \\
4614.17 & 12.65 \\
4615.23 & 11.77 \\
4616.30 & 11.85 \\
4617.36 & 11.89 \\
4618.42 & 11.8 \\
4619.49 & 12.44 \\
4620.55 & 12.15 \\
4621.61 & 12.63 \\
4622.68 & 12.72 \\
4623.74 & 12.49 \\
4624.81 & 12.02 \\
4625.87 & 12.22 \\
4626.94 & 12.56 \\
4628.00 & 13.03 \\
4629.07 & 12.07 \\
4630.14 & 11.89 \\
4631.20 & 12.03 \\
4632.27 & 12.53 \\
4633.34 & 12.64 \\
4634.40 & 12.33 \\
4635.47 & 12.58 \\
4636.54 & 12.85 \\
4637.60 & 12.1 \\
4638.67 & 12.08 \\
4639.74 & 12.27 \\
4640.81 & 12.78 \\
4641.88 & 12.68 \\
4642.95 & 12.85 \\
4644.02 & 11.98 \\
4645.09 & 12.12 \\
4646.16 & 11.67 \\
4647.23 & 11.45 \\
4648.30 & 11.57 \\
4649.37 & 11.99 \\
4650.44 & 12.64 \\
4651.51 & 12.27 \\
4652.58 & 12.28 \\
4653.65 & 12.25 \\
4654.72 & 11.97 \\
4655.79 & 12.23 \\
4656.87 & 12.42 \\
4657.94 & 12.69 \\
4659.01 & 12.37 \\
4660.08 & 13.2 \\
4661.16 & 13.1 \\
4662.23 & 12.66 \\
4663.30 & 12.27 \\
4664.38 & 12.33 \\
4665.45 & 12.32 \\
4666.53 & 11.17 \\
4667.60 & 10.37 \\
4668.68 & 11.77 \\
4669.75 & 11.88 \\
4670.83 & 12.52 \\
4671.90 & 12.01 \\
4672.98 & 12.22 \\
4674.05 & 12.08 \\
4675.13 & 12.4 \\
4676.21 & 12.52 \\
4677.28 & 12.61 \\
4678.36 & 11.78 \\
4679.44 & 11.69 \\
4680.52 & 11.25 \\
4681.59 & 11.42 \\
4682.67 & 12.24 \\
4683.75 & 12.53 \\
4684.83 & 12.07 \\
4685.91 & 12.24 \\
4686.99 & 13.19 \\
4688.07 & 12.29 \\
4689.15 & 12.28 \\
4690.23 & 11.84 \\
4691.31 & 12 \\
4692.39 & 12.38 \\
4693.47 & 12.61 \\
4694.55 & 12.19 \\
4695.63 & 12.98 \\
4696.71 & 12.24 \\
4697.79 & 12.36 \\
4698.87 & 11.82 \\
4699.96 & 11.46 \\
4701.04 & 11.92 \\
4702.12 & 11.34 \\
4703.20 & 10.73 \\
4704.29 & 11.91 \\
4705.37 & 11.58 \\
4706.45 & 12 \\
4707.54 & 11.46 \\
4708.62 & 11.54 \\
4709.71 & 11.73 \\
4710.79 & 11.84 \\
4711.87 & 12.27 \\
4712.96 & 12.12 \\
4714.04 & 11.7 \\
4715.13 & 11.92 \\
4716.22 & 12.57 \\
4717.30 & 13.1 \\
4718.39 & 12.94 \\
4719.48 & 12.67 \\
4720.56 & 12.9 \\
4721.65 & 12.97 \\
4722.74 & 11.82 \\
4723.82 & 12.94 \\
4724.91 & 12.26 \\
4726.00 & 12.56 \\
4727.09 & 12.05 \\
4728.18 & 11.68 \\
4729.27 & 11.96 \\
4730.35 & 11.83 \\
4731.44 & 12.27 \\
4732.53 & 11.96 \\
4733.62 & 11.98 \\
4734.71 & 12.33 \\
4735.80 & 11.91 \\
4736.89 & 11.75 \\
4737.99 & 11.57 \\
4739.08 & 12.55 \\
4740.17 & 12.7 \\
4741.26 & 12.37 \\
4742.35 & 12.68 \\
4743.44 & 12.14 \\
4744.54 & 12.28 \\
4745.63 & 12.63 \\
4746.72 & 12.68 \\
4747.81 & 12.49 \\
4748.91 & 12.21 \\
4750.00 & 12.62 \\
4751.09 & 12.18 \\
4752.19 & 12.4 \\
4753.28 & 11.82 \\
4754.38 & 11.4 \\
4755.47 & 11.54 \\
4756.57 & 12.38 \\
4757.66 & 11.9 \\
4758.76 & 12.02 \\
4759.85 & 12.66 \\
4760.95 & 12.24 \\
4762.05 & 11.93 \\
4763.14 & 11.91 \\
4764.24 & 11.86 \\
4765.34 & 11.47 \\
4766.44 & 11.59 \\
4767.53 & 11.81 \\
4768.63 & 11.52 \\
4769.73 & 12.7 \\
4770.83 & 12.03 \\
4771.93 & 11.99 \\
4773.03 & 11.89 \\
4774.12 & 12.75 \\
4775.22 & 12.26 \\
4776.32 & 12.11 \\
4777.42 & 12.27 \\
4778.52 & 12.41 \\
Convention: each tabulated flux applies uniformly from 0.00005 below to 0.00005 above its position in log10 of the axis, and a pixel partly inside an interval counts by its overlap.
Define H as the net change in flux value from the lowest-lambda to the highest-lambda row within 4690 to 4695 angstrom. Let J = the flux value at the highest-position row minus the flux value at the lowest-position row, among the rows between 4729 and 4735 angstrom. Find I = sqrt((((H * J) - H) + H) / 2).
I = 0.25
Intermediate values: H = 0.35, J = 0.37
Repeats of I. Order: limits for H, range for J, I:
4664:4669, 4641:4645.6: 0.40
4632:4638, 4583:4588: 0.18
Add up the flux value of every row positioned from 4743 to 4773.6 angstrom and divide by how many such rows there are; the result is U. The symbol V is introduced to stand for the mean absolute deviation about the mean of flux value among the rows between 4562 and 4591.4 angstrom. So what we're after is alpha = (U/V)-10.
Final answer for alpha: 18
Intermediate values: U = 12.1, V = 0.439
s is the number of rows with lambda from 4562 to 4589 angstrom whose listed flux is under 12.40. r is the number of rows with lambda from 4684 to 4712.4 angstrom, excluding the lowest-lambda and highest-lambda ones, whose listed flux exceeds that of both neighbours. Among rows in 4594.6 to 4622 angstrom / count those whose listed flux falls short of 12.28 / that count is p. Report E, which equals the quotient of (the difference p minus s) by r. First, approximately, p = 18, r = 7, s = 18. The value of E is 0.00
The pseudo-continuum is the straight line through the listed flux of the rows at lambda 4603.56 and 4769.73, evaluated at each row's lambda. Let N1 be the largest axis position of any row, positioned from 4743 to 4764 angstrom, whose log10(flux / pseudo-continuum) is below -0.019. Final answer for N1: 4763.14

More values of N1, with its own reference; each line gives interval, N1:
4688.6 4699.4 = 4698.87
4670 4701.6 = 4701.04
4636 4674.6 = 4669.75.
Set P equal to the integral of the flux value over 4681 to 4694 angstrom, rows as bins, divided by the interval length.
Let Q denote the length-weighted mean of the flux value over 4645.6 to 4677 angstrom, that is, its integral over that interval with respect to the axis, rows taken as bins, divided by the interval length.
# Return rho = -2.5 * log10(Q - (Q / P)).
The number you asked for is -2.62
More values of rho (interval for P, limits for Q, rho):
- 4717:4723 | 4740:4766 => -2.63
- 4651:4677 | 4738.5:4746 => -2.65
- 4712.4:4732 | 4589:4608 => -2.61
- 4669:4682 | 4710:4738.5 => -2.62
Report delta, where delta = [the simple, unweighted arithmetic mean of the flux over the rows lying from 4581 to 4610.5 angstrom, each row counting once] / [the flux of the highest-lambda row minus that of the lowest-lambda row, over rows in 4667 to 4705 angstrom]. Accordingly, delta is 8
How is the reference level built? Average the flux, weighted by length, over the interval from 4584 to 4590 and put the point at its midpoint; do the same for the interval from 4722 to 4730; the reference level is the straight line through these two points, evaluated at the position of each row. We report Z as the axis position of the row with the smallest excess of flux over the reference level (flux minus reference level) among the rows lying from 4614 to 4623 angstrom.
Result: 4615.23 angstrom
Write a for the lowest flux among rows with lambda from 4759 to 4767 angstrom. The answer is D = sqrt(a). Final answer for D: 3.39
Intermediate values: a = 11.47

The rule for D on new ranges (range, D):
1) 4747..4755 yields 3.38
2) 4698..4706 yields 3.28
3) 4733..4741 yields 3.40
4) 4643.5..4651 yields 3.38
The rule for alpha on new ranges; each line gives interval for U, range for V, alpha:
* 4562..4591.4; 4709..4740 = 21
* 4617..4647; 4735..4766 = 26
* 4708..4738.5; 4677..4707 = 20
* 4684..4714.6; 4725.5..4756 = 27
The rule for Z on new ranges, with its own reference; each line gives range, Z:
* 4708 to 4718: 4708.62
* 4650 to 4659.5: 4654.72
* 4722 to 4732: 4728.18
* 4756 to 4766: 4765.34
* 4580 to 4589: 4585.57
